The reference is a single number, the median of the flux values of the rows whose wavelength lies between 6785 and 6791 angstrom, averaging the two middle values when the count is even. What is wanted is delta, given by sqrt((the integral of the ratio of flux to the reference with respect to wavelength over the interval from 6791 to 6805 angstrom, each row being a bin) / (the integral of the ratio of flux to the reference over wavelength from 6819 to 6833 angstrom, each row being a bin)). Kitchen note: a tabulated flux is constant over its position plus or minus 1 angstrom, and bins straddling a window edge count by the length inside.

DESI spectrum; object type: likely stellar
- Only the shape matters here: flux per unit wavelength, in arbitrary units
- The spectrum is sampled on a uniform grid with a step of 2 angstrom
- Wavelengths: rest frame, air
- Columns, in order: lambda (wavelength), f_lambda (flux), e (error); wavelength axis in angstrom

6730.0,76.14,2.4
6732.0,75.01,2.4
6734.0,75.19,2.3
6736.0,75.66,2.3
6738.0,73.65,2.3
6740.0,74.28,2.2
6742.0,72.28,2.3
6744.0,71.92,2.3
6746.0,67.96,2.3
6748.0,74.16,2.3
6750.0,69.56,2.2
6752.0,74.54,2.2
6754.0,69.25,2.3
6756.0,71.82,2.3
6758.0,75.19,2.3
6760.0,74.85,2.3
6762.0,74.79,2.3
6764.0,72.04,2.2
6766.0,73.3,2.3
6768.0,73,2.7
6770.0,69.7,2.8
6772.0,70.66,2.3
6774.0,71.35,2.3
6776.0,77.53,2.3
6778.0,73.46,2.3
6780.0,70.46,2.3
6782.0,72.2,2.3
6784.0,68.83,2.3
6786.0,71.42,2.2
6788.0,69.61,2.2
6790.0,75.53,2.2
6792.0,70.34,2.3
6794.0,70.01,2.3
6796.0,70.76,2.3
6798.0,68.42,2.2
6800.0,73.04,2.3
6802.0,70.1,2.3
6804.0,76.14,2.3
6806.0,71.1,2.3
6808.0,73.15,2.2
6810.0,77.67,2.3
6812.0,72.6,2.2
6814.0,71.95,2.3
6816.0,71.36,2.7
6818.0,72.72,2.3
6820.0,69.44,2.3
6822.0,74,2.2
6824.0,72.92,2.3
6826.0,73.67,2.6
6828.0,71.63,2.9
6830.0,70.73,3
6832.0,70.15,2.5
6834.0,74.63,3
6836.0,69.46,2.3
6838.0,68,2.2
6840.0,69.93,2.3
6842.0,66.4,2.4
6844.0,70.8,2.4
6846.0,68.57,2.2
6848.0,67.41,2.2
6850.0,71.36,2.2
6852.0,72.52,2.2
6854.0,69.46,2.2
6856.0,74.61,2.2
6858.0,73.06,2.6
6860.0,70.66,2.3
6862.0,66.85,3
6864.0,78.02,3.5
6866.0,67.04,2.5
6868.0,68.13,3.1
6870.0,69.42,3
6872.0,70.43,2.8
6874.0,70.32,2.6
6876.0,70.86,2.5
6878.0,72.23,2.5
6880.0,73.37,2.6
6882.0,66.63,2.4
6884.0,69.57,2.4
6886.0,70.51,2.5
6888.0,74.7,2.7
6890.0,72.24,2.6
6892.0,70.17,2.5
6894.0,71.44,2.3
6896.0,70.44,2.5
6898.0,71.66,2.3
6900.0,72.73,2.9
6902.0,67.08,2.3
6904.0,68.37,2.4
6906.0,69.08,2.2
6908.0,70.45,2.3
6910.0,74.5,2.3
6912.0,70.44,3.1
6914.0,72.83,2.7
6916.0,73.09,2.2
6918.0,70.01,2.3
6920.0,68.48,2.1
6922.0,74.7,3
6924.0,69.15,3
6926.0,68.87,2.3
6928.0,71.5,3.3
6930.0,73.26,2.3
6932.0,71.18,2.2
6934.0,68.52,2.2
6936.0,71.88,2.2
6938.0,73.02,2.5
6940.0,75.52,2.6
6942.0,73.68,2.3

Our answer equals 0.996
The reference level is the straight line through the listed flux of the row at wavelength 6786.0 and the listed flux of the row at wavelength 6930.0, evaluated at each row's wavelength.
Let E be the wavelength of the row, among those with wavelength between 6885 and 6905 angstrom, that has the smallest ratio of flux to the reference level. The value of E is 6902.0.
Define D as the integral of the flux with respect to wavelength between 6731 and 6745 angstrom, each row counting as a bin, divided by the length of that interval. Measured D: 74.0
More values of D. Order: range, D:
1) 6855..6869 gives 71.2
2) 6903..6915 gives 70.9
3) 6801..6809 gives 72.6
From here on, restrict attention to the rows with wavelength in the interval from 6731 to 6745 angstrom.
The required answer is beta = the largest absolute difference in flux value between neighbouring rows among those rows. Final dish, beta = 2.0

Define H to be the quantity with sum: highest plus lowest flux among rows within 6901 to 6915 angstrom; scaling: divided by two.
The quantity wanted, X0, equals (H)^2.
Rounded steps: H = 70.8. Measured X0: 5011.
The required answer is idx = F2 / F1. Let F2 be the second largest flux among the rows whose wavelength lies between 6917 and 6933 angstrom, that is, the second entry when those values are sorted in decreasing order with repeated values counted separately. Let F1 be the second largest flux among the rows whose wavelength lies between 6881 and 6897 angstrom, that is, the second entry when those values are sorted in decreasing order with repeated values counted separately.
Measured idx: 1.01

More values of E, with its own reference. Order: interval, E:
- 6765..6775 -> 6770.0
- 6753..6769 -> 6754.0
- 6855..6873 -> 6862.0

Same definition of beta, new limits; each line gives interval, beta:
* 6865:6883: 6.7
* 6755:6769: 3.4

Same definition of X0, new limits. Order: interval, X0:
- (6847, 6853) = 4895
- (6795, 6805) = 5224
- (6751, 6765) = 5216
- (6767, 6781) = 5419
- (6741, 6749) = 5050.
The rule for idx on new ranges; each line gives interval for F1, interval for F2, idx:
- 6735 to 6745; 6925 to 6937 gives 0.97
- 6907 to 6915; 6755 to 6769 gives 1.03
